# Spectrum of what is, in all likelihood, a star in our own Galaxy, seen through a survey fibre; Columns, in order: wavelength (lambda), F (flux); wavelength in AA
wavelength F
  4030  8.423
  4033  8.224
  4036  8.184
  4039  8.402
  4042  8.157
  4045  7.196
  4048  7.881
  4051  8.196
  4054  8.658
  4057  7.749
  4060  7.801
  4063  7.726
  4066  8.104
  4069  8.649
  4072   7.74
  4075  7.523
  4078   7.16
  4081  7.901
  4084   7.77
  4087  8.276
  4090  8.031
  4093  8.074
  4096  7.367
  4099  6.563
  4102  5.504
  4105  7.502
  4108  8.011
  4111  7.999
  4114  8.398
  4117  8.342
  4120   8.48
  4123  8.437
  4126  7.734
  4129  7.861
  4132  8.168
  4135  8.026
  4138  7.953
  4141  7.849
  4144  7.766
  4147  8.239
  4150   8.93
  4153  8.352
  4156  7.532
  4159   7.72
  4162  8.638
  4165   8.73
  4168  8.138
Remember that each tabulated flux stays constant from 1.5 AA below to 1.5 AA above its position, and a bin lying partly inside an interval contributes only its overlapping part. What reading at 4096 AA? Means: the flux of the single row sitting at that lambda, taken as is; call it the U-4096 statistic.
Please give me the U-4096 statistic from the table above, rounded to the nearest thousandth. 7.367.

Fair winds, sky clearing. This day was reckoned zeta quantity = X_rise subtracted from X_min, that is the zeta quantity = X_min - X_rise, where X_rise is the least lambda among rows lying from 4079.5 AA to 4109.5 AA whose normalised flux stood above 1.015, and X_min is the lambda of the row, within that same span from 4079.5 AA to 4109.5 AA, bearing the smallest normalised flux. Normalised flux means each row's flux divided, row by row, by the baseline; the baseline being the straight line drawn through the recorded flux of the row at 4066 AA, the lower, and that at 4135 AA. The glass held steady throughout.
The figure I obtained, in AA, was 15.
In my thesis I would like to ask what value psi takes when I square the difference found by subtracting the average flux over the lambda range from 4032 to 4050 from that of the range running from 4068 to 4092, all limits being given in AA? 0.02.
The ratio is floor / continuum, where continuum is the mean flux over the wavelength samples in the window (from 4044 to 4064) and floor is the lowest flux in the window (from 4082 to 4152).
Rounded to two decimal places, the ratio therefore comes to 0.70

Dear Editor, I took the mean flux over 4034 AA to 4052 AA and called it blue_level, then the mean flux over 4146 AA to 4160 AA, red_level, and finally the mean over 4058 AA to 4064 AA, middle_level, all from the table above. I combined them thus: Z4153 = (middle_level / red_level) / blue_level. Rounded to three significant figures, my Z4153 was 0.119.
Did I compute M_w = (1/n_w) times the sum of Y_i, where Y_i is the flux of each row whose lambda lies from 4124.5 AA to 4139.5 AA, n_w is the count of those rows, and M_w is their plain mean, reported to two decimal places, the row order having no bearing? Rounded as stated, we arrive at 7.95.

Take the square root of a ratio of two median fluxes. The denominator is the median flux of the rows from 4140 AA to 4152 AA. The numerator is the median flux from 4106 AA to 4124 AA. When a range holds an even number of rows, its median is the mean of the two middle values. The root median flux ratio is 1.02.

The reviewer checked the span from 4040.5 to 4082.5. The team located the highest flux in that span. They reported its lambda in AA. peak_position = 4054 AA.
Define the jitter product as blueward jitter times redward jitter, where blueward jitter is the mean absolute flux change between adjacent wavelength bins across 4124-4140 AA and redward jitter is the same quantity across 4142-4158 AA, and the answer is 0.104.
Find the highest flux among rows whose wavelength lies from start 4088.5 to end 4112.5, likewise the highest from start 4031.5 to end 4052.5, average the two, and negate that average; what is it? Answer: -8.24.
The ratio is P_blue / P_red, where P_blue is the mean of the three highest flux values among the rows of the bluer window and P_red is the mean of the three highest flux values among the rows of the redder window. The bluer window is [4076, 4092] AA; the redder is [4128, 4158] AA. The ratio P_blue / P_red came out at 0.949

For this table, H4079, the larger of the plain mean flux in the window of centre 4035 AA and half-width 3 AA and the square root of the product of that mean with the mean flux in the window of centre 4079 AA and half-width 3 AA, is 8.2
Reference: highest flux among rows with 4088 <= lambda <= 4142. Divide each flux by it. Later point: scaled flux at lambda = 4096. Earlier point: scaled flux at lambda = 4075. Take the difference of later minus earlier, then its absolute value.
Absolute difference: 0.018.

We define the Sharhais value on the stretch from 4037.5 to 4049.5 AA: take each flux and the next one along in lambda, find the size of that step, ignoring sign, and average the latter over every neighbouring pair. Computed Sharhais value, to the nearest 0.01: 0.63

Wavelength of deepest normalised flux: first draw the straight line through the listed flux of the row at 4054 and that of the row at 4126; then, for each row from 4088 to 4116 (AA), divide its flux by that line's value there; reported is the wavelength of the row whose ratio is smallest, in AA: 4102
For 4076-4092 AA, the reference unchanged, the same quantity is 4078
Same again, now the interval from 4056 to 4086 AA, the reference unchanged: 4078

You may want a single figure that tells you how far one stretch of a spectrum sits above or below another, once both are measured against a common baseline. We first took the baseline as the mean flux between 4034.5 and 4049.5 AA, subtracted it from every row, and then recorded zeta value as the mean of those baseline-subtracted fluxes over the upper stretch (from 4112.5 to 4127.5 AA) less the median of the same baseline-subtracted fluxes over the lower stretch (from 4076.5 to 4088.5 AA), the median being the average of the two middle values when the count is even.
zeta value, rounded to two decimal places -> 0.44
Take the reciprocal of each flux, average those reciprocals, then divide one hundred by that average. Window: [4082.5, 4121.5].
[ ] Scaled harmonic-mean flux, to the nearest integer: 761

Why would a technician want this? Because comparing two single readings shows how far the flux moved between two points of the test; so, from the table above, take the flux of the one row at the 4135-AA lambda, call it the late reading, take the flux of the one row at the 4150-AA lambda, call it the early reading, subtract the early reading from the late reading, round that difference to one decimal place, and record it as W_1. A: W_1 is -0.9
